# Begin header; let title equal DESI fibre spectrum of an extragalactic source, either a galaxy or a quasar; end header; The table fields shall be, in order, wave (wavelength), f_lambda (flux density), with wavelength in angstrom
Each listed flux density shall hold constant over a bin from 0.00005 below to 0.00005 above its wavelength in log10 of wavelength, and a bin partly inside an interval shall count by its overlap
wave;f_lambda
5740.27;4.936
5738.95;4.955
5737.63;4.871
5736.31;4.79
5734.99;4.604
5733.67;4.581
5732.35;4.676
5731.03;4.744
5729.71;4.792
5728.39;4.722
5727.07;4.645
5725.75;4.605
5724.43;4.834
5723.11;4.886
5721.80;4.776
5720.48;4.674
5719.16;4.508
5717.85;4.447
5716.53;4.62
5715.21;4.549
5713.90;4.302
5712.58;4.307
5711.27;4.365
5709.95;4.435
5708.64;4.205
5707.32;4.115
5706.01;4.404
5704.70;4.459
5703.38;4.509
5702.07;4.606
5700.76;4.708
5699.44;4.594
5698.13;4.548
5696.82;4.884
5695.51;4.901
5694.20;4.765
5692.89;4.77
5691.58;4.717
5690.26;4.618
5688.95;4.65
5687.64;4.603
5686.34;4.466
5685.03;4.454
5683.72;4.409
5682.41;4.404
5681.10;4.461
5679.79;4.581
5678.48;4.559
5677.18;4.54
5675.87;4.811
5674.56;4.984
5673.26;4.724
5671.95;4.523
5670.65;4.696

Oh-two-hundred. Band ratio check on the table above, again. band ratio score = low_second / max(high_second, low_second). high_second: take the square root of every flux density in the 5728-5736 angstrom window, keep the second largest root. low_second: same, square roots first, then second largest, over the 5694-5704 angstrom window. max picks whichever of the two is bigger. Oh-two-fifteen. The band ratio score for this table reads 1.00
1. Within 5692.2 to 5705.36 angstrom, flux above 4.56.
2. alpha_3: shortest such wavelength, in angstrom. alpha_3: 5692.89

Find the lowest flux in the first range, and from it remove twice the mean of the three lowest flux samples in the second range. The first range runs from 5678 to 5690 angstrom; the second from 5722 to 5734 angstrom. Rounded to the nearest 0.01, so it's -4.82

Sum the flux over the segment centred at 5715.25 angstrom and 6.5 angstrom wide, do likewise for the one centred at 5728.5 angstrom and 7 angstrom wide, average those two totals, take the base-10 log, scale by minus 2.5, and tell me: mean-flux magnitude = -3.40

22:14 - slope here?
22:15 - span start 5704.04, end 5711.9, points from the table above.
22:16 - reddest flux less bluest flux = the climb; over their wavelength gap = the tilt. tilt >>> -0.014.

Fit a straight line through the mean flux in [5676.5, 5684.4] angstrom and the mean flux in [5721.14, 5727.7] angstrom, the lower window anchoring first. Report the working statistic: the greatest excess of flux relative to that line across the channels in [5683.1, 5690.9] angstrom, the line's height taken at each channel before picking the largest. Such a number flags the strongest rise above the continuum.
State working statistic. 0.11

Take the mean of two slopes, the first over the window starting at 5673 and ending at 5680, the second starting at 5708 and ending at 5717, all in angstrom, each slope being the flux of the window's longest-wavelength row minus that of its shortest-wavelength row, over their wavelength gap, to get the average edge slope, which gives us 0.015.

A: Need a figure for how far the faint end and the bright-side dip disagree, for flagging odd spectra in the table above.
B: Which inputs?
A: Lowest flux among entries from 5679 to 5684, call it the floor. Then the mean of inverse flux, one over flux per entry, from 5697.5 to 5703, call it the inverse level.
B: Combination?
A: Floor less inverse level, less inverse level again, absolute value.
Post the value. 3.97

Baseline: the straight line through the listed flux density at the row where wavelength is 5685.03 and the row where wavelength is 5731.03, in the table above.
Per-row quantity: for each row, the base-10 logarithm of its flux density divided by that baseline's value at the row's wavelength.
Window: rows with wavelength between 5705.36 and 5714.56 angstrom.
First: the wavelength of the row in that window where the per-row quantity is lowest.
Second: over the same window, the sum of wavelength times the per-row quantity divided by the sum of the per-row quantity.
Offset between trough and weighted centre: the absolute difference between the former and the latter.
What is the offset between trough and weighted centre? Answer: 2.6 angstrom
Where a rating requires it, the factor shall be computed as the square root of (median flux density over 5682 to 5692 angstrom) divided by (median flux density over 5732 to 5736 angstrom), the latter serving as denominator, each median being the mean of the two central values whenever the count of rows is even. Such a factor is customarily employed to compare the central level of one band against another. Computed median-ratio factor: 0.99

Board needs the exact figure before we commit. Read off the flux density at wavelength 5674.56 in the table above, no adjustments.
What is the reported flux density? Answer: 4.984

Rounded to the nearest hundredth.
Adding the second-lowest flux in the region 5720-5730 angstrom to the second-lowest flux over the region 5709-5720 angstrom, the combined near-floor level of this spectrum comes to 8.95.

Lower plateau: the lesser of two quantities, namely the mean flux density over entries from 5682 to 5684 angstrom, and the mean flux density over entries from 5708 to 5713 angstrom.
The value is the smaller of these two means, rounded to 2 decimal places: 4.33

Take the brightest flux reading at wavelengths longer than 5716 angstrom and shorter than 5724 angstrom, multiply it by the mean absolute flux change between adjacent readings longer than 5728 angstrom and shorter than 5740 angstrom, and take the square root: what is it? 0.632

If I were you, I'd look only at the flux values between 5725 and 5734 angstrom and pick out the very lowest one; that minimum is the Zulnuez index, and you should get 4.581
